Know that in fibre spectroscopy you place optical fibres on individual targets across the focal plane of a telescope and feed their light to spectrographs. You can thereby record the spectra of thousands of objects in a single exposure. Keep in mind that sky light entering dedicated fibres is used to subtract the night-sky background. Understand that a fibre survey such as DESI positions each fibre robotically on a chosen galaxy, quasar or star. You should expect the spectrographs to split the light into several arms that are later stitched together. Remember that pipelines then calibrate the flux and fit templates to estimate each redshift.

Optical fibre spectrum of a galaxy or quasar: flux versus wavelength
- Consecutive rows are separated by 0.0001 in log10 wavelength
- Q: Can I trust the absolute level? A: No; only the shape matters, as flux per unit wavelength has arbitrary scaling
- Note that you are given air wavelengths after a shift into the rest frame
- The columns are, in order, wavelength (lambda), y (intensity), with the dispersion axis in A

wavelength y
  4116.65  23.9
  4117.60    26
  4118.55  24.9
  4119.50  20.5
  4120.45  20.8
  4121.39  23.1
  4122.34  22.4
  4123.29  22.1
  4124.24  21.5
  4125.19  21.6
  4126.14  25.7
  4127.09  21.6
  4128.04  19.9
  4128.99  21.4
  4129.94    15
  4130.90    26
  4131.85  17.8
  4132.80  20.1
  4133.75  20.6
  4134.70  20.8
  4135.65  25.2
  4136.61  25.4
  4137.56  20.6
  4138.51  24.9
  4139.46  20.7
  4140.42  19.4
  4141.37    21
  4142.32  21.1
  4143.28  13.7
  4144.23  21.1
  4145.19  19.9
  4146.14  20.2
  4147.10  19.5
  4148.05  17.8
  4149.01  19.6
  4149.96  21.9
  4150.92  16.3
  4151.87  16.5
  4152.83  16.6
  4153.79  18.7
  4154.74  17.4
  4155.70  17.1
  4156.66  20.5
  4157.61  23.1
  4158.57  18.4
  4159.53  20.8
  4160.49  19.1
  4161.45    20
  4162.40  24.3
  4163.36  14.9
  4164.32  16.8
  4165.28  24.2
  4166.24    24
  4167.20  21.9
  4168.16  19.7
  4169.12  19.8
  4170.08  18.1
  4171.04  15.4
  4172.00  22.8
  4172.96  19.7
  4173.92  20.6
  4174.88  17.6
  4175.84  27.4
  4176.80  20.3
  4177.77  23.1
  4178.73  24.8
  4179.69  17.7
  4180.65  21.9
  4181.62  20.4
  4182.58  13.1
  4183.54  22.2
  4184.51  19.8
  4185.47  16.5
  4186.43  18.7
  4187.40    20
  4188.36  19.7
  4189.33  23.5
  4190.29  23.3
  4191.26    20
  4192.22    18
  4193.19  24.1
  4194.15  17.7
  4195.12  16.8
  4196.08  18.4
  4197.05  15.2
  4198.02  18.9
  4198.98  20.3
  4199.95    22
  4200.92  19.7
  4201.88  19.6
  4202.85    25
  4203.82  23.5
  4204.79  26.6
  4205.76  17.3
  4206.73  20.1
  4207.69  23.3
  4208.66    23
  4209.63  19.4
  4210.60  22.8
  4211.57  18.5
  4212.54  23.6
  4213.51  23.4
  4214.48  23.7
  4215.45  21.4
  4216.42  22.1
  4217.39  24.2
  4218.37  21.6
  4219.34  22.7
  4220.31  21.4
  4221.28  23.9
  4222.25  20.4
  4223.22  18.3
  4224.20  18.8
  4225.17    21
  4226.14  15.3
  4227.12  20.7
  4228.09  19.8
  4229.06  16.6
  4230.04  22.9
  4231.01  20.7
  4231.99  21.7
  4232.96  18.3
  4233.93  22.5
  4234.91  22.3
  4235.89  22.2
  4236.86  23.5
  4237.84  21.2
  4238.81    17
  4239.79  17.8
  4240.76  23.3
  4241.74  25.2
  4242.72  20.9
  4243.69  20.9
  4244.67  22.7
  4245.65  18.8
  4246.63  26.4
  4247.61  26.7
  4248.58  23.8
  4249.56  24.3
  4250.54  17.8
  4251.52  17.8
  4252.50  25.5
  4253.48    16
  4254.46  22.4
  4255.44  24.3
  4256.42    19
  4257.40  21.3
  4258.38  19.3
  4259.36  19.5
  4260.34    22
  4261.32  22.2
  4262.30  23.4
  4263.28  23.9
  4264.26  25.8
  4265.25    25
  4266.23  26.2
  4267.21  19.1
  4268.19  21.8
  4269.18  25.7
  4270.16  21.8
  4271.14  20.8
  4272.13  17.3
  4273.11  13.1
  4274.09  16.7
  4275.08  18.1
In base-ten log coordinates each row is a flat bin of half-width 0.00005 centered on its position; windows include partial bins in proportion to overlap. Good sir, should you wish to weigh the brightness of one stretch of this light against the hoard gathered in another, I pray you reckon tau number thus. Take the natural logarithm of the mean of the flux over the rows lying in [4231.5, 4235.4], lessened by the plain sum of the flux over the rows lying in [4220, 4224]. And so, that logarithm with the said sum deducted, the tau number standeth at -80.9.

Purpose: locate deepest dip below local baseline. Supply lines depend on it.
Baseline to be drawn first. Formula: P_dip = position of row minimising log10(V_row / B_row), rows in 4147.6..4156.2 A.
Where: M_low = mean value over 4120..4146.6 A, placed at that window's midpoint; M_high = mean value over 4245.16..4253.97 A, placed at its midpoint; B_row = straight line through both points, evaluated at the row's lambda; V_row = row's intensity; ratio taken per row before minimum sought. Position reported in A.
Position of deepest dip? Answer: 4150.92 A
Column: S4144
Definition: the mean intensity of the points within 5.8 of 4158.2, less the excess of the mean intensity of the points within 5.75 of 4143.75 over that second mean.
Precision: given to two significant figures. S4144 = 19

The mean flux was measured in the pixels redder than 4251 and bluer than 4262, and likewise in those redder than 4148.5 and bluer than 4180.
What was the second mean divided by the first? 0.96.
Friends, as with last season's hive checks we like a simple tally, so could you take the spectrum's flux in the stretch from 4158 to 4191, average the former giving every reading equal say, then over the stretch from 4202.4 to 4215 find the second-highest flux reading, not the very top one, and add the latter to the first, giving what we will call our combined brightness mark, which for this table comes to 45.3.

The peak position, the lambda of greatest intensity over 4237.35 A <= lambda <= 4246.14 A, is 4241.74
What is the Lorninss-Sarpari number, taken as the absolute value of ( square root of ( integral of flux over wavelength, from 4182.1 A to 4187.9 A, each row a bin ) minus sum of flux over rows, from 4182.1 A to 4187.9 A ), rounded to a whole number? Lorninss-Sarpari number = 100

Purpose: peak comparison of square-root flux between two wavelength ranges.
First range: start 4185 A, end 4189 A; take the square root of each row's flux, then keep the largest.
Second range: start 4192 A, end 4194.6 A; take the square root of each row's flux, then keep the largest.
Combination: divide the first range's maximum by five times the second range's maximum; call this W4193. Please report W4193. 0.182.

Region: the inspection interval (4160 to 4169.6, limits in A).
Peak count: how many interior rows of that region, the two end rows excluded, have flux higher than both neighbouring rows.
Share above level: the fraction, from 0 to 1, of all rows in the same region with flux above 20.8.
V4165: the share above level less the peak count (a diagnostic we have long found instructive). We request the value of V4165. -1.60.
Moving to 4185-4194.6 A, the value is -2.70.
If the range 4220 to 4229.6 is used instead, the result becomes -2.70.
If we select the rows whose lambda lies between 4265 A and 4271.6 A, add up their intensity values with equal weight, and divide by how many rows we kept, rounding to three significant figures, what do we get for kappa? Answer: 22.9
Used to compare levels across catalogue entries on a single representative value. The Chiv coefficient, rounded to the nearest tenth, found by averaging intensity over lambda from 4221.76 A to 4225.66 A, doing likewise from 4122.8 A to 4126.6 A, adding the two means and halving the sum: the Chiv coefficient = 21.2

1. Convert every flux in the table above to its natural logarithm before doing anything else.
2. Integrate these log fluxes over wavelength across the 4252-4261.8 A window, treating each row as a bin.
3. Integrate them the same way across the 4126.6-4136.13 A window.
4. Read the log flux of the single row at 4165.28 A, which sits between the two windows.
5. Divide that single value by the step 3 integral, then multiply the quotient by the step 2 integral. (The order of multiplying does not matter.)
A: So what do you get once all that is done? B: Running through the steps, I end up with 3.30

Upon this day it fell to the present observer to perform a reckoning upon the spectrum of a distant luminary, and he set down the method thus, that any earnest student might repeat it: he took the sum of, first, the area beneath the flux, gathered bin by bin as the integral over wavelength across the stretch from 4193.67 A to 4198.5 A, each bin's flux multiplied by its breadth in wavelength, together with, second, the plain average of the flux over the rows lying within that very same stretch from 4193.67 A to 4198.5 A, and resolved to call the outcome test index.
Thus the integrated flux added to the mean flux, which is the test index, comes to 101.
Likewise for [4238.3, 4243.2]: 123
